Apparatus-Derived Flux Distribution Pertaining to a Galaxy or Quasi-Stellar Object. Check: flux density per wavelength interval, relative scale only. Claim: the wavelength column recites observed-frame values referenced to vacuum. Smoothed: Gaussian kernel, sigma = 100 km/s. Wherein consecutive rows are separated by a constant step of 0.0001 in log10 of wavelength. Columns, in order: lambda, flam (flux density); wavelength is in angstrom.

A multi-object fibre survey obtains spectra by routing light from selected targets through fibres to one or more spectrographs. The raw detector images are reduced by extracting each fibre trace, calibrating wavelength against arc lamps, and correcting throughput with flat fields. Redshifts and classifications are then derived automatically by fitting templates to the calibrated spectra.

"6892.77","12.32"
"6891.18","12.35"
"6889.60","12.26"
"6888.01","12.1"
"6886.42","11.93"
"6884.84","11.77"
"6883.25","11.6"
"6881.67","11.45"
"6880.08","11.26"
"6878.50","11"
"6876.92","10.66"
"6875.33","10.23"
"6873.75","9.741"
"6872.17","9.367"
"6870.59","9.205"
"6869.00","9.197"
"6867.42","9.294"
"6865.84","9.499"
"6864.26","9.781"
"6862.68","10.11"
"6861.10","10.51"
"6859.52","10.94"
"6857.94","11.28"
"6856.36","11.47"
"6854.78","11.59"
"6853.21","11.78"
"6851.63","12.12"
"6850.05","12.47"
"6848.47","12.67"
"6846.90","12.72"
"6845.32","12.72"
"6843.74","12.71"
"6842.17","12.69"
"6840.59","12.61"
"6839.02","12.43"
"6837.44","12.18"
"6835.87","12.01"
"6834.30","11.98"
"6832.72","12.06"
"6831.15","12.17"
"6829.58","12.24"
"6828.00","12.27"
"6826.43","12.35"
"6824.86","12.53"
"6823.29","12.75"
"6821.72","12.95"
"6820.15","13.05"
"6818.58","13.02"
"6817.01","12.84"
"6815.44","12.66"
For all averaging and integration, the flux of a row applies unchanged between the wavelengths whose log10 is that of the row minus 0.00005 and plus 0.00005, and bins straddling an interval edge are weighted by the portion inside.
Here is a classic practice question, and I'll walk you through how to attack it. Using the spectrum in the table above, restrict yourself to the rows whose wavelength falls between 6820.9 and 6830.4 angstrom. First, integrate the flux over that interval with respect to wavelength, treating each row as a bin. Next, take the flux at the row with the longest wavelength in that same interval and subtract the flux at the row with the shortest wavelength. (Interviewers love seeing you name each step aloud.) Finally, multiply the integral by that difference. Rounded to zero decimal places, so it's -84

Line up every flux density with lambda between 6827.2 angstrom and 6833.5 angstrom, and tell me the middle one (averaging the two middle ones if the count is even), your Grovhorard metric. 12.2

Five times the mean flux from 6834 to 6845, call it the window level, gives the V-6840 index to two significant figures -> 62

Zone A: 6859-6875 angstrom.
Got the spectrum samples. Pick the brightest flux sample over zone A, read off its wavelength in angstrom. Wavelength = 6859.52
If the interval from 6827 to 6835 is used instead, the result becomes 6828.00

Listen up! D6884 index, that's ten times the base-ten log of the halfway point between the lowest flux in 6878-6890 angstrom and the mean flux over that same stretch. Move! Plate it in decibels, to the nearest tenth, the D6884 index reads 10.5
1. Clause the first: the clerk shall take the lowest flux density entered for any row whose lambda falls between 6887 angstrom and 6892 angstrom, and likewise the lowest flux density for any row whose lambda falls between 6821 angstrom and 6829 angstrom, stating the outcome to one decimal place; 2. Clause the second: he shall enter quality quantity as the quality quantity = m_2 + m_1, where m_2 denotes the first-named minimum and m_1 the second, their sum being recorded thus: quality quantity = 24.4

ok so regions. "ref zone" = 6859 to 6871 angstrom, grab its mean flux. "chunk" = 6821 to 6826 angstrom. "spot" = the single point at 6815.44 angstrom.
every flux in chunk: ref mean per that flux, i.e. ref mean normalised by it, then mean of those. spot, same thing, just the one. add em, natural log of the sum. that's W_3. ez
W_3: 0.436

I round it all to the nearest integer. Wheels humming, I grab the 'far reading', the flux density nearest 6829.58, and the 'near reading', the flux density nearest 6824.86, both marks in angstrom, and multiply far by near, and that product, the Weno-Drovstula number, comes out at 153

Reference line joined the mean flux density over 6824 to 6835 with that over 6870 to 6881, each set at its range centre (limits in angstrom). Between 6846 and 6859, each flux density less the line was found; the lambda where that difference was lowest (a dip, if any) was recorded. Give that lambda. 6857.94 angstrom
